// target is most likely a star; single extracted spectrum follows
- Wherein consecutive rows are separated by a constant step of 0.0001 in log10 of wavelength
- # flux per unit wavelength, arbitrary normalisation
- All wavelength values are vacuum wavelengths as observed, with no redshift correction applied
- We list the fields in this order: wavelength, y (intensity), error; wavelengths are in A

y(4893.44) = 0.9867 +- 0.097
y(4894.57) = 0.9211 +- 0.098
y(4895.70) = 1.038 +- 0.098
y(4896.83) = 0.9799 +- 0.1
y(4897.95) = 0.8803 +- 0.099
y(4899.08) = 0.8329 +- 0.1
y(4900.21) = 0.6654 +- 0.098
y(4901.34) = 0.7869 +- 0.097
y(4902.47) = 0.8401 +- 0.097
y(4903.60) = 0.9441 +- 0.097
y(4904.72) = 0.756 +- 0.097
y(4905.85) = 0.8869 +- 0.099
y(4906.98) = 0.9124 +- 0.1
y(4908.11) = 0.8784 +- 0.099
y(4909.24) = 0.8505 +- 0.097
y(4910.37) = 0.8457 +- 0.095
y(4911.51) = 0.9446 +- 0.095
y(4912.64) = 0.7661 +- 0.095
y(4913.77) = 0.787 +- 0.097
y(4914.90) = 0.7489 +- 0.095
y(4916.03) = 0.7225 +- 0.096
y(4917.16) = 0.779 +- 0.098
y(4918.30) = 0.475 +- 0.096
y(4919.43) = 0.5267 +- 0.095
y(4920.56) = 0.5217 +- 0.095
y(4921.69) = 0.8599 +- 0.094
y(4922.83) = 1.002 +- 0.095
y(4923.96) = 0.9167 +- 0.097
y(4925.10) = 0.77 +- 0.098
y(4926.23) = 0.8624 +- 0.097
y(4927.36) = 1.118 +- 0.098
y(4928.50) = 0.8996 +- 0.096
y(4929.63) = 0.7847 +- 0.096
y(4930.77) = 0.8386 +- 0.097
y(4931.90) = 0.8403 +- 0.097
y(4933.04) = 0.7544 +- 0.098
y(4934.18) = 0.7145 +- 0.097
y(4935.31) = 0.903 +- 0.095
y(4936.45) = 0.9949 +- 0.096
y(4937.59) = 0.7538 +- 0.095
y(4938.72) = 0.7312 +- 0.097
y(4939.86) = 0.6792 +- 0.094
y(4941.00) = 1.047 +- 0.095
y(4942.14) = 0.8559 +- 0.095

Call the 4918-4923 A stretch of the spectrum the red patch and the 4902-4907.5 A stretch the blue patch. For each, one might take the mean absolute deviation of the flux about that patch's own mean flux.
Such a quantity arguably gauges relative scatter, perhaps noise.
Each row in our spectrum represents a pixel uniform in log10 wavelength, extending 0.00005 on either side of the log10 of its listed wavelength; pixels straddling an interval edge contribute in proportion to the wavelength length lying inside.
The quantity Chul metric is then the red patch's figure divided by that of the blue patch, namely 3.6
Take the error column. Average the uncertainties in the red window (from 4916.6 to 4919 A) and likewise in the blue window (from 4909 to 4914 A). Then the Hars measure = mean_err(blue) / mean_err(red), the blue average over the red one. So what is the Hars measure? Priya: 0.99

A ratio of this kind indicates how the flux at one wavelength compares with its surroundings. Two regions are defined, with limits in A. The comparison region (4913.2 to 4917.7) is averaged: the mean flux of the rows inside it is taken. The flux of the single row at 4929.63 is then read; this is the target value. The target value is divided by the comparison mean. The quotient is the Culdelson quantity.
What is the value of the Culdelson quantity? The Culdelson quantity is 1.03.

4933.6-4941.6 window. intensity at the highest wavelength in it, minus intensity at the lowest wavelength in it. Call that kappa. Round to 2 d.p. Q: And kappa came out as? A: 0.33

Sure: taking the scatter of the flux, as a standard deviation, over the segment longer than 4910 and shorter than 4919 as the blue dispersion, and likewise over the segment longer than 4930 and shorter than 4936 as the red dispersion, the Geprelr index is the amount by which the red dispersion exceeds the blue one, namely -0.06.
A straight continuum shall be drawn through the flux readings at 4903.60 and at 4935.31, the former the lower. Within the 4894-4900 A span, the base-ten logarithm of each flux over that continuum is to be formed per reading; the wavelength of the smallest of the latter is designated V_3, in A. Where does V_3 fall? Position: 4899.08 A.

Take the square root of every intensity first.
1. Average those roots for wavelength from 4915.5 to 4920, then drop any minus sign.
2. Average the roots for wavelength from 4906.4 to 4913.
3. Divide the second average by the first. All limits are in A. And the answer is 1.18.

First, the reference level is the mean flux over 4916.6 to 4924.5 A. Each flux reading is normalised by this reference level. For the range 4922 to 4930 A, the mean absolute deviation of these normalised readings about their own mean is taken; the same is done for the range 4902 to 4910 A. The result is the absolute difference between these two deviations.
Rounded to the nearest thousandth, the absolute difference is 0.063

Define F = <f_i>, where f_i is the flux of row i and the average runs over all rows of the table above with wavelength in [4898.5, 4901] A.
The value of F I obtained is 0.75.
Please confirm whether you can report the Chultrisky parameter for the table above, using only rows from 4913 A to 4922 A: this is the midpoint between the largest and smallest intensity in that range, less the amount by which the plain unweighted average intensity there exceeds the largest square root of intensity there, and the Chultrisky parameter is 0.92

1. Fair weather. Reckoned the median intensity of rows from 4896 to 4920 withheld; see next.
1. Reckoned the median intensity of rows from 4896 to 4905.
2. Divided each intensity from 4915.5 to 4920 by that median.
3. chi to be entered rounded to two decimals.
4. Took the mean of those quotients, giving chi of 0.75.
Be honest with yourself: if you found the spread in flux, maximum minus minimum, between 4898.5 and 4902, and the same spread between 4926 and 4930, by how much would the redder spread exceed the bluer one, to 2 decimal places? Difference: 0.17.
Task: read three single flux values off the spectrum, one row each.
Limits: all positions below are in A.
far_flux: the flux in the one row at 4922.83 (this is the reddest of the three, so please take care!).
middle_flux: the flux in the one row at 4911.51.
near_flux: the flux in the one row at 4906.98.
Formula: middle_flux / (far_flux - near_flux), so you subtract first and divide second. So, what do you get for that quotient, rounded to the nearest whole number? 11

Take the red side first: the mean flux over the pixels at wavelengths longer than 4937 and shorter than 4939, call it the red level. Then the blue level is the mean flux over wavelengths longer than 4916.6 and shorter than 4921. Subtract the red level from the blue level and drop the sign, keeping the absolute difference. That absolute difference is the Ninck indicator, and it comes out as 0.17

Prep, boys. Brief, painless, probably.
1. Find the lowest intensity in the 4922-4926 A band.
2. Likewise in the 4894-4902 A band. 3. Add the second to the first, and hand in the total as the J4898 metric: 1.44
